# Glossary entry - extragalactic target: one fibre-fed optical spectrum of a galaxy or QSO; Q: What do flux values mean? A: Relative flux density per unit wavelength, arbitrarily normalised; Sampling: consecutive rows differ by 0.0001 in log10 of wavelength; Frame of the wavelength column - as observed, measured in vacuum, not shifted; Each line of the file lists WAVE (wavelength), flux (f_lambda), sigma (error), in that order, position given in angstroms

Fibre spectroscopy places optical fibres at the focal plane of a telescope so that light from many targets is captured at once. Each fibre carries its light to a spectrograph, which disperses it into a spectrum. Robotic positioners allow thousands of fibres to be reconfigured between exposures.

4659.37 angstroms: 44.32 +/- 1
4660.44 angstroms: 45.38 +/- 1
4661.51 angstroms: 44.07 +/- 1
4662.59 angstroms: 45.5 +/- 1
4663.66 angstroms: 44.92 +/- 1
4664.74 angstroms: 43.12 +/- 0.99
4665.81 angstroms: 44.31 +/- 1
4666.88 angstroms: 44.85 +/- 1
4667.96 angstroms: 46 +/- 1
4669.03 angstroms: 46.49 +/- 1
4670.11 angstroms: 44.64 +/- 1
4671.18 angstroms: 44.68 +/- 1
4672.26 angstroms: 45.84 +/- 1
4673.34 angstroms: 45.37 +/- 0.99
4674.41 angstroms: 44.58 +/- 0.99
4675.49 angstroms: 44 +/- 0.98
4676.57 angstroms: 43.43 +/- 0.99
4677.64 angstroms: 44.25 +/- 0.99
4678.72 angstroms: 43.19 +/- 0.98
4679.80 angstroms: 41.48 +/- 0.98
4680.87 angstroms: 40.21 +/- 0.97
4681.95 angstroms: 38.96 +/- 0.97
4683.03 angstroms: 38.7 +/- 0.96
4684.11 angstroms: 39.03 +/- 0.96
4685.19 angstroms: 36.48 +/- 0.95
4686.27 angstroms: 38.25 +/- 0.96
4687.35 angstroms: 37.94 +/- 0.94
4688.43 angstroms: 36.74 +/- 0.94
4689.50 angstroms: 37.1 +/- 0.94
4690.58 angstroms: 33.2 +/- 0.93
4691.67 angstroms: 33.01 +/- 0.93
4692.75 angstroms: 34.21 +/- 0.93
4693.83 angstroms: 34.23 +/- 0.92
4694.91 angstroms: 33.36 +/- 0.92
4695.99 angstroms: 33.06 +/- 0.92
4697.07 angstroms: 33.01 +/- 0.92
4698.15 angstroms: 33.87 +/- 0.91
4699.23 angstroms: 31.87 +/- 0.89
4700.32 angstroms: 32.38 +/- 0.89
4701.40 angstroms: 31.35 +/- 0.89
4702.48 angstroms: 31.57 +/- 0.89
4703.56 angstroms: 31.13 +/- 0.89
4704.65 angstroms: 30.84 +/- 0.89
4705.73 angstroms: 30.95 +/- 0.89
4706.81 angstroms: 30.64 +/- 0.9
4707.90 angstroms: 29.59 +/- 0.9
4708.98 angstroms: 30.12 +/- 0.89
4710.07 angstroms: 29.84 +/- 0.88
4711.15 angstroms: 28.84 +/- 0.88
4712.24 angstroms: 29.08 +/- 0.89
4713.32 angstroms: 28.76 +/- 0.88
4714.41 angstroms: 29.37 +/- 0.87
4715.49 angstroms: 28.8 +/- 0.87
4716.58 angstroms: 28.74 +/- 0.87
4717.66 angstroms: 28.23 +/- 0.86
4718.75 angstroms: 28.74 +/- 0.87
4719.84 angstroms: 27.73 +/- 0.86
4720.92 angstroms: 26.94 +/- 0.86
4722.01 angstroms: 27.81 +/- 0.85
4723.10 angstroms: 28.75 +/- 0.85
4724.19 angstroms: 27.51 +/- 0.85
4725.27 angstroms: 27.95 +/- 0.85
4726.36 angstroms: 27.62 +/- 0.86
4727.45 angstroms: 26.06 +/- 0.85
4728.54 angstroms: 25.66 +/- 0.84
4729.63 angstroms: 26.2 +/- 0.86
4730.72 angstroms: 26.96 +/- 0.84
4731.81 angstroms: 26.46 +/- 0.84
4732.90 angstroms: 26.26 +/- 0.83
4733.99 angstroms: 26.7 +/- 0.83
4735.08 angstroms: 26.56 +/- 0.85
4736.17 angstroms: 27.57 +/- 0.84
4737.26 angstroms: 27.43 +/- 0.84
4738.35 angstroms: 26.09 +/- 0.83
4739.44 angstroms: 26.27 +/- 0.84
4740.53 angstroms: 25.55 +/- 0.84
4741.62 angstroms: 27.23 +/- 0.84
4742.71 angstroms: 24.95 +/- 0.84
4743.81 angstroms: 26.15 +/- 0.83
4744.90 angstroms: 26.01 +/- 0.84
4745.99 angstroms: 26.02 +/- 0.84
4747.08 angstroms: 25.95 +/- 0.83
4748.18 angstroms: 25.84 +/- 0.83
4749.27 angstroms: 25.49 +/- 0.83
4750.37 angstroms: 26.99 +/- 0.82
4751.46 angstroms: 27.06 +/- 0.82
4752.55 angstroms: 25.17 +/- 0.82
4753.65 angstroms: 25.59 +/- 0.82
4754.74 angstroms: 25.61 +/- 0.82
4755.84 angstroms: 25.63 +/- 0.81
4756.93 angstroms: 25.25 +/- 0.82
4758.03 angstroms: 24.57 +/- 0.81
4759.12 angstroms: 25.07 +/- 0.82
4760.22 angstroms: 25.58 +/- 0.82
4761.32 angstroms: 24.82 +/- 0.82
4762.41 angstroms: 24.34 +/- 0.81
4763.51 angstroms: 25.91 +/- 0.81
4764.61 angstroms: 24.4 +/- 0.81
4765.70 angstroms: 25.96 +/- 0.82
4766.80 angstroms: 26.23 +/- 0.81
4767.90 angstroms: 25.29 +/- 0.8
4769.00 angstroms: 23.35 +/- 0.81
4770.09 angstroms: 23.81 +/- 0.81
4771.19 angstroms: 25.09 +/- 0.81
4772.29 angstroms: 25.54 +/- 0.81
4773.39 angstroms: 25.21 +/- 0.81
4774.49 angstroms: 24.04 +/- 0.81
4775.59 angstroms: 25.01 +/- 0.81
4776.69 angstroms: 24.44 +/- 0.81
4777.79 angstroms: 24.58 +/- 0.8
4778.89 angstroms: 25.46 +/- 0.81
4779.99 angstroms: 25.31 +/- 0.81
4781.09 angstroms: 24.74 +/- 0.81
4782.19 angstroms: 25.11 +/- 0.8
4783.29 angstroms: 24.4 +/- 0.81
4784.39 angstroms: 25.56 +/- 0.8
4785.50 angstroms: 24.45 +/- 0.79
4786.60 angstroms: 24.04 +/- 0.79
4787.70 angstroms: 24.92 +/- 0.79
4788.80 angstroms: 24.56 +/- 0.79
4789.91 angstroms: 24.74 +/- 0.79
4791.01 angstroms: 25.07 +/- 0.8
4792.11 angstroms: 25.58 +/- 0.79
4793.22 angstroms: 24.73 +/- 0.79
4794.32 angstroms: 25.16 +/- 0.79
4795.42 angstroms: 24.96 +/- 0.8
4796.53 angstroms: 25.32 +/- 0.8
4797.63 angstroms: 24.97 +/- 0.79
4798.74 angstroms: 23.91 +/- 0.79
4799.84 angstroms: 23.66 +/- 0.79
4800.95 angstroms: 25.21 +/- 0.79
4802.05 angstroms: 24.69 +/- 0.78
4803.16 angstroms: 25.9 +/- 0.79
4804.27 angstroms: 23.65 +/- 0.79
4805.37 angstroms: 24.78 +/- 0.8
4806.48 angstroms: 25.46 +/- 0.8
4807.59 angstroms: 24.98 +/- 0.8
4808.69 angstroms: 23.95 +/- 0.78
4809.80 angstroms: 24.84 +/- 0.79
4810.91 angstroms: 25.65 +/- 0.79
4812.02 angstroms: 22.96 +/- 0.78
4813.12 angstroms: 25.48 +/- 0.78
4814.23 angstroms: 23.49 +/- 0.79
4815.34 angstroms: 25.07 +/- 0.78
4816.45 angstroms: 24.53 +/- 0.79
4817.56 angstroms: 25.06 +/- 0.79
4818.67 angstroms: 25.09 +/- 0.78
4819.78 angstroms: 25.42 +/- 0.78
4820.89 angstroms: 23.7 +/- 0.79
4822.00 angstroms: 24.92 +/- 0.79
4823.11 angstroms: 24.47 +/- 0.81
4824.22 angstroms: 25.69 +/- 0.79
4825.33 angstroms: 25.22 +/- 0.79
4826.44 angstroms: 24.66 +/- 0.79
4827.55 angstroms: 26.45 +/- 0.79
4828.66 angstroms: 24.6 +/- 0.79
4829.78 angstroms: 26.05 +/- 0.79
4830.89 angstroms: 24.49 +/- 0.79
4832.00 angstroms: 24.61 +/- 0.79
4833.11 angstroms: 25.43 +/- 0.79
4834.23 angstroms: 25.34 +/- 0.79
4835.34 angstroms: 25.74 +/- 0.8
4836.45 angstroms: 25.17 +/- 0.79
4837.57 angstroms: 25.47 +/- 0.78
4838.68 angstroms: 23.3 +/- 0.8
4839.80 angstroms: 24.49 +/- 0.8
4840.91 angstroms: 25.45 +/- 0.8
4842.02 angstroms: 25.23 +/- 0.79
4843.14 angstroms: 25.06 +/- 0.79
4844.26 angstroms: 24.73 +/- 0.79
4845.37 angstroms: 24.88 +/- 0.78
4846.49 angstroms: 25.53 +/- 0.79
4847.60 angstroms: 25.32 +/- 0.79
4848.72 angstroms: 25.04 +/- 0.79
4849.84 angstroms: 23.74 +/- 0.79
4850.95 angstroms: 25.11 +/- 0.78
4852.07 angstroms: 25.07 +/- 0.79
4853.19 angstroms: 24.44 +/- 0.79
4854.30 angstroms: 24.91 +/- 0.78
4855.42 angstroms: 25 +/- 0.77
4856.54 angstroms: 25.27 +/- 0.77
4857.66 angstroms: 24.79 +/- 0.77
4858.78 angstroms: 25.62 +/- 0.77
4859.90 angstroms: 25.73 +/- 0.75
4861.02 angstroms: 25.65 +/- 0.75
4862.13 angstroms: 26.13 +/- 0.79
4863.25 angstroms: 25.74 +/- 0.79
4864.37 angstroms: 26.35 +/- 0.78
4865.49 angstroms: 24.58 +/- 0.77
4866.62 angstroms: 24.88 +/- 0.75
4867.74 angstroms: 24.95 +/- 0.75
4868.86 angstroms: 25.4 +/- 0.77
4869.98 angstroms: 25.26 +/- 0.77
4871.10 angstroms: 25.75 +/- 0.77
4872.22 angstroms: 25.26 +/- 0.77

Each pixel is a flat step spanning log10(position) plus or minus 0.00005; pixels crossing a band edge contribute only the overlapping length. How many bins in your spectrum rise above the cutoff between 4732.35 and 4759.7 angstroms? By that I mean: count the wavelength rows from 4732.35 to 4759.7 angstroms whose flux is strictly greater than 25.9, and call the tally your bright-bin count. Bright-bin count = 14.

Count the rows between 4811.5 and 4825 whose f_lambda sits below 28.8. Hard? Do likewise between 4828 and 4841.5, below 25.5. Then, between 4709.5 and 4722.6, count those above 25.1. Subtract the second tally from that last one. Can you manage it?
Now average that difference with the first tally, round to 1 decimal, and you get 7.0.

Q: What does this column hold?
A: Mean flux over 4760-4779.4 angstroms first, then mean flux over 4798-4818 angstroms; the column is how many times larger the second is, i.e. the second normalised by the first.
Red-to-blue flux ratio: 1.0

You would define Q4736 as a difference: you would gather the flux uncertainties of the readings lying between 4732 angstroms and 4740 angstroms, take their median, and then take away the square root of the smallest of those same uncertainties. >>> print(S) -0.071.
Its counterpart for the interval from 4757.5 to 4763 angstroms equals -0.080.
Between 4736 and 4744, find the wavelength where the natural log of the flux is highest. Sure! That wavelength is 4736.17 angstroms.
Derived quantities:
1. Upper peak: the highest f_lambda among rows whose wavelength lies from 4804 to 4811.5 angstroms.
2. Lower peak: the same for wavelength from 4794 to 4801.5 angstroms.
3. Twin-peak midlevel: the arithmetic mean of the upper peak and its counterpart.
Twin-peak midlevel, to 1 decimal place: 25.5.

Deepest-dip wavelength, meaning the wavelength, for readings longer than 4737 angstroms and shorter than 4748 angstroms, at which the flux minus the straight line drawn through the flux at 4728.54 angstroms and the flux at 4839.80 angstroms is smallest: 4742.71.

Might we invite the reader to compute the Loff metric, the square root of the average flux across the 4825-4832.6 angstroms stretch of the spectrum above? 5.02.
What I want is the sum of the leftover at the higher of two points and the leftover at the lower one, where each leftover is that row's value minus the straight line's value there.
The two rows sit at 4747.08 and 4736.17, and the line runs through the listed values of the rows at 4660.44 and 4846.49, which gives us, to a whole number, -20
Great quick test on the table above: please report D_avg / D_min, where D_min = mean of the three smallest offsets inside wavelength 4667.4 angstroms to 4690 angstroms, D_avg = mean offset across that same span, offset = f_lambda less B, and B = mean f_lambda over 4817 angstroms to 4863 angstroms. 1.4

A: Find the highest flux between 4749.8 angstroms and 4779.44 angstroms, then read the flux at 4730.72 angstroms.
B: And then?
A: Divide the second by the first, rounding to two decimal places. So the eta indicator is 1.00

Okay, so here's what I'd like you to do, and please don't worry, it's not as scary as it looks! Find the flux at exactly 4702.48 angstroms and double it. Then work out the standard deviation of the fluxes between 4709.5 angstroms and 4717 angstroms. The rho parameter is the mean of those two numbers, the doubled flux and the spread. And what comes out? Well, 32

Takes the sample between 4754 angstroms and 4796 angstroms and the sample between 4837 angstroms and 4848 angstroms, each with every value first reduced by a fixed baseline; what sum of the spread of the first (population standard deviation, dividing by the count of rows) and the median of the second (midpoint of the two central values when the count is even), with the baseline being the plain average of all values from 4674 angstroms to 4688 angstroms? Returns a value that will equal -15.0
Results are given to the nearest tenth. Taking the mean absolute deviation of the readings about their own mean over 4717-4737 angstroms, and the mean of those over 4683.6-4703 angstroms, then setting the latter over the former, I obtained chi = 44.0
